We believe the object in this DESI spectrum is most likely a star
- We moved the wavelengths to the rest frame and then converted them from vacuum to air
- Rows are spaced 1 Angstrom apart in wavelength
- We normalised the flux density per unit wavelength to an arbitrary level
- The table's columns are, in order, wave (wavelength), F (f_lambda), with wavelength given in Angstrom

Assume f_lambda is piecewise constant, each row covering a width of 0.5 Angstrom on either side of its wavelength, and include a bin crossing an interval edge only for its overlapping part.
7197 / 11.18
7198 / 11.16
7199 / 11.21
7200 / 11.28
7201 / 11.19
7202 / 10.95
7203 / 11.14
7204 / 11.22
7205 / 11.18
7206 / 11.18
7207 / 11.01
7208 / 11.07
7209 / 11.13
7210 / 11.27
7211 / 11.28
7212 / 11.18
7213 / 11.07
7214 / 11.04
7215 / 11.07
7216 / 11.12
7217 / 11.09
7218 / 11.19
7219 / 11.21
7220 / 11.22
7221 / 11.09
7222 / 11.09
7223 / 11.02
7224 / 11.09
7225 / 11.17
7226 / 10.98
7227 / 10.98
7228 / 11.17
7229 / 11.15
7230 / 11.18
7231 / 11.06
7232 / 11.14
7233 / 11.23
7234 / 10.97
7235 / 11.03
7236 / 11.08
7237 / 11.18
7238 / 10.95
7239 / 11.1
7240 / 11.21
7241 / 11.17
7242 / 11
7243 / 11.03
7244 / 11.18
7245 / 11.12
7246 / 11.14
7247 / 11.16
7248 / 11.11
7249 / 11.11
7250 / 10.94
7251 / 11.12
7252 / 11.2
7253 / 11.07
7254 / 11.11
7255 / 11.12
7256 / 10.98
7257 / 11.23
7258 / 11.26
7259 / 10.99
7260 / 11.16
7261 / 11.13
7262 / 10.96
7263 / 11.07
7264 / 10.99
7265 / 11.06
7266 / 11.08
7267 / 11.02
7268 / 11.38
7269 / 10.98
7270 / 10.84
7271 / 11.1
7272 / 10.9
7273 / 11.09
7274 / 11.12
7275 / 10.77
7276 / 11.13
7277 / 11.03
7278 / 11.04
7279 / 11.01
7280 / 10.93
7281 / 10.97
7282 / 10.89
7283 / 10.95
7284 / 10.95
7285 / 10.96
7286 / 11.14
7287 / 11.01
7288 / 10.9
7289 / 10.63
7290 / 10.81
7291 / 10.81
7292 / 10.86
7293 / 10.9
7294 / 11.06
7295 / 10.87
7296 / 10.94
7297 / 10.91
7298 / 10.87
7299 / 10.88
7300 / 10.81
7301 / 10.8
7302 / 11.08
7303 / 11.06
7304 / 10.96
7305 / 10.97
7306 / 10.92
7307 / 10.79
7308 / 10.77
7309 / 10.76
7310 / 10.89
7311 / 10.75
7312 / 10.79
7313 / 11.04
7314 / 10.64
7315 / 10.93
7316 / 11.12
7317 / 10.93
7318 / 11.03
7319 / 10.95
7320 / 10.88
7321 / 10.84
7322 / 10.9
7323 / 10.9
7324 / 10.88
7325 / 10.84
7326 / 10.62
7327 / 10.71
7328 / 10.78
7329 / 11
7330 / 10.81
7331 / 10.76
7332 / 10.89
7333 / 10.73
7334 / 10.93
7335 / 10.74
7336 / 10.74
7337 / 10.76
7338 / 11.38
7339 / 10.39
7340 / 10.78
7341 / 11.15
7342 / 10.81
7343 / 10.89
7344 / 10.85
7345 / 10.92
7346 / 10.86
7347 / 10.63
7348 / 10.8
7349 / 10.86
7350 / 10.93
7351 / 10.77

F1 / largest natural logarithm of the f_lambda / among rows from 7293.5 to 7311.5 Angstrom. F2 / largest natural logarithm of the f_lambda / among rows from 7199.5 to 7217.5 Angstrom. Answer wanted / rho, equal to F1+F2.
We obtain 4.83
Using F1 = 2.405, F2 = 2.42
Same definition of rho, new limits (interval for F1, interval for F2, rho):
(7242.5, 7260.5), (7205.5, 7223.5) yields 4.84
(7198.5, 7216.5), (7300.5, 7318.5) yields 4.83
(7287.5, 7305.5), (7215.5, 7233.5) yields 4.82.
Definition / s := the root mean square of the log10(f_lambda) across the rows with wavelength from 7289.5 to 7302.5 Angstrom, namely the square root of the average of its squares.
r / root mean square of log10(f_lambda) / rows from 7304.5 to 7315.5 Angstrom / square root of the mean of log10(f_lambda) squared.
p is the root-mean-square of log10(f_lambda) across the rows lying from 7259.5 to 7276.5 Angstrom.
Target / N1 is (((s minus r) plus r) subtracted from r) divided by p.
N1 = -0.002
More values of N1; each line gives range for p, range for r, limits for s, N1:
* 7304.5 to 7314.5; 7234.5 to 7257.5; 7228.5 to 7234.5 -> -0.001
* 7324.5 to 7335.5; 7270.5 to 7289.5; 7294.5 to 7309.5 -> 0.003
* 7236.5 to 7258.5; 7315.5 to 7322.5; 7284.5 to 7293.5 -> 0.002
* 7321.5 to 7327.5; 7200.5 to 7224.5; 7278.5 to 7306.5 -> 0.008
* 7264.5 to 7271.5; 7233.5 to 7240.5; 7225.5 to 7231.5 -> 0.000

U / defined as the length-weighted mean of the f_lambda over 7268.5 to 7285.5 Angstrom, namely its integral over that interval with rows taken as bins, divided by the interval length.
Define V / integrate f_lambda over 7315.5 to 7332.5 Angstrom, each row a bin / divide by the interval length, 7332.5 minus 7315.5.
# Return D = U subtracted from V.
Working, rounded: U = 11.0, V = 10.87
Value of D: -0.11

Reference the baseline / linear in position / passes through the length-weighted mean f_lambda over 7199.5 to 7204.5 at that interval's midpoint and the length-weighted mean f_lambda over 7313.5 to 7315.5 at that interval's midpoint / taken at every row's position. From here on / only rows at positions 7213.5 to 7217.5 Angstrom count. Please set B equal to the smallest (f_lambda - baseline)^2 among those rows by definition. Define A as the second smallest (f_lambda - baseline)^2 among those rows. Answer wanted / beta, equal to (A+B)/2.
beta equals 0.000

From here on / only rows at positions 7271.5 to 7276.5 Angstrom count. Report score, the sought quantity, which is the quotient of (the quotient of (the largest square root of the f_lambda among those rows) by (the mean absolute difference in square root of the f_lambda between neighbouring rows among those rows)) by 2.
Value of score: 48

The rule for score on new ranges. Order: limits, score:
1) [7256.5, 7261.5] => 90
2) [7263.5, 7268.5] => 88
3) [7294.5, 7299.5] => 291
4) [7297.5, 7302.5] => 119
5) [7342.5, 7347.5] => 109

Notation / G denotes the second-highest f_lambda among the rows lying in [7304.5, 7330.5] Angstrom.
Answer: 11.04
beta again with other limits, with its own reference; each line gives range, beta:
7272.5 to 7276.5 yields 0.025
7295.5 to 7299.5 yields 0.001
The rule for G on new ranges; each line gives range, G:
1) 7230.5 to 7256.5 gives 11.21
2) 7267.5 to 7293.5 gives 11.14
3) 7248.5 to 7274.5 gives 11.26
